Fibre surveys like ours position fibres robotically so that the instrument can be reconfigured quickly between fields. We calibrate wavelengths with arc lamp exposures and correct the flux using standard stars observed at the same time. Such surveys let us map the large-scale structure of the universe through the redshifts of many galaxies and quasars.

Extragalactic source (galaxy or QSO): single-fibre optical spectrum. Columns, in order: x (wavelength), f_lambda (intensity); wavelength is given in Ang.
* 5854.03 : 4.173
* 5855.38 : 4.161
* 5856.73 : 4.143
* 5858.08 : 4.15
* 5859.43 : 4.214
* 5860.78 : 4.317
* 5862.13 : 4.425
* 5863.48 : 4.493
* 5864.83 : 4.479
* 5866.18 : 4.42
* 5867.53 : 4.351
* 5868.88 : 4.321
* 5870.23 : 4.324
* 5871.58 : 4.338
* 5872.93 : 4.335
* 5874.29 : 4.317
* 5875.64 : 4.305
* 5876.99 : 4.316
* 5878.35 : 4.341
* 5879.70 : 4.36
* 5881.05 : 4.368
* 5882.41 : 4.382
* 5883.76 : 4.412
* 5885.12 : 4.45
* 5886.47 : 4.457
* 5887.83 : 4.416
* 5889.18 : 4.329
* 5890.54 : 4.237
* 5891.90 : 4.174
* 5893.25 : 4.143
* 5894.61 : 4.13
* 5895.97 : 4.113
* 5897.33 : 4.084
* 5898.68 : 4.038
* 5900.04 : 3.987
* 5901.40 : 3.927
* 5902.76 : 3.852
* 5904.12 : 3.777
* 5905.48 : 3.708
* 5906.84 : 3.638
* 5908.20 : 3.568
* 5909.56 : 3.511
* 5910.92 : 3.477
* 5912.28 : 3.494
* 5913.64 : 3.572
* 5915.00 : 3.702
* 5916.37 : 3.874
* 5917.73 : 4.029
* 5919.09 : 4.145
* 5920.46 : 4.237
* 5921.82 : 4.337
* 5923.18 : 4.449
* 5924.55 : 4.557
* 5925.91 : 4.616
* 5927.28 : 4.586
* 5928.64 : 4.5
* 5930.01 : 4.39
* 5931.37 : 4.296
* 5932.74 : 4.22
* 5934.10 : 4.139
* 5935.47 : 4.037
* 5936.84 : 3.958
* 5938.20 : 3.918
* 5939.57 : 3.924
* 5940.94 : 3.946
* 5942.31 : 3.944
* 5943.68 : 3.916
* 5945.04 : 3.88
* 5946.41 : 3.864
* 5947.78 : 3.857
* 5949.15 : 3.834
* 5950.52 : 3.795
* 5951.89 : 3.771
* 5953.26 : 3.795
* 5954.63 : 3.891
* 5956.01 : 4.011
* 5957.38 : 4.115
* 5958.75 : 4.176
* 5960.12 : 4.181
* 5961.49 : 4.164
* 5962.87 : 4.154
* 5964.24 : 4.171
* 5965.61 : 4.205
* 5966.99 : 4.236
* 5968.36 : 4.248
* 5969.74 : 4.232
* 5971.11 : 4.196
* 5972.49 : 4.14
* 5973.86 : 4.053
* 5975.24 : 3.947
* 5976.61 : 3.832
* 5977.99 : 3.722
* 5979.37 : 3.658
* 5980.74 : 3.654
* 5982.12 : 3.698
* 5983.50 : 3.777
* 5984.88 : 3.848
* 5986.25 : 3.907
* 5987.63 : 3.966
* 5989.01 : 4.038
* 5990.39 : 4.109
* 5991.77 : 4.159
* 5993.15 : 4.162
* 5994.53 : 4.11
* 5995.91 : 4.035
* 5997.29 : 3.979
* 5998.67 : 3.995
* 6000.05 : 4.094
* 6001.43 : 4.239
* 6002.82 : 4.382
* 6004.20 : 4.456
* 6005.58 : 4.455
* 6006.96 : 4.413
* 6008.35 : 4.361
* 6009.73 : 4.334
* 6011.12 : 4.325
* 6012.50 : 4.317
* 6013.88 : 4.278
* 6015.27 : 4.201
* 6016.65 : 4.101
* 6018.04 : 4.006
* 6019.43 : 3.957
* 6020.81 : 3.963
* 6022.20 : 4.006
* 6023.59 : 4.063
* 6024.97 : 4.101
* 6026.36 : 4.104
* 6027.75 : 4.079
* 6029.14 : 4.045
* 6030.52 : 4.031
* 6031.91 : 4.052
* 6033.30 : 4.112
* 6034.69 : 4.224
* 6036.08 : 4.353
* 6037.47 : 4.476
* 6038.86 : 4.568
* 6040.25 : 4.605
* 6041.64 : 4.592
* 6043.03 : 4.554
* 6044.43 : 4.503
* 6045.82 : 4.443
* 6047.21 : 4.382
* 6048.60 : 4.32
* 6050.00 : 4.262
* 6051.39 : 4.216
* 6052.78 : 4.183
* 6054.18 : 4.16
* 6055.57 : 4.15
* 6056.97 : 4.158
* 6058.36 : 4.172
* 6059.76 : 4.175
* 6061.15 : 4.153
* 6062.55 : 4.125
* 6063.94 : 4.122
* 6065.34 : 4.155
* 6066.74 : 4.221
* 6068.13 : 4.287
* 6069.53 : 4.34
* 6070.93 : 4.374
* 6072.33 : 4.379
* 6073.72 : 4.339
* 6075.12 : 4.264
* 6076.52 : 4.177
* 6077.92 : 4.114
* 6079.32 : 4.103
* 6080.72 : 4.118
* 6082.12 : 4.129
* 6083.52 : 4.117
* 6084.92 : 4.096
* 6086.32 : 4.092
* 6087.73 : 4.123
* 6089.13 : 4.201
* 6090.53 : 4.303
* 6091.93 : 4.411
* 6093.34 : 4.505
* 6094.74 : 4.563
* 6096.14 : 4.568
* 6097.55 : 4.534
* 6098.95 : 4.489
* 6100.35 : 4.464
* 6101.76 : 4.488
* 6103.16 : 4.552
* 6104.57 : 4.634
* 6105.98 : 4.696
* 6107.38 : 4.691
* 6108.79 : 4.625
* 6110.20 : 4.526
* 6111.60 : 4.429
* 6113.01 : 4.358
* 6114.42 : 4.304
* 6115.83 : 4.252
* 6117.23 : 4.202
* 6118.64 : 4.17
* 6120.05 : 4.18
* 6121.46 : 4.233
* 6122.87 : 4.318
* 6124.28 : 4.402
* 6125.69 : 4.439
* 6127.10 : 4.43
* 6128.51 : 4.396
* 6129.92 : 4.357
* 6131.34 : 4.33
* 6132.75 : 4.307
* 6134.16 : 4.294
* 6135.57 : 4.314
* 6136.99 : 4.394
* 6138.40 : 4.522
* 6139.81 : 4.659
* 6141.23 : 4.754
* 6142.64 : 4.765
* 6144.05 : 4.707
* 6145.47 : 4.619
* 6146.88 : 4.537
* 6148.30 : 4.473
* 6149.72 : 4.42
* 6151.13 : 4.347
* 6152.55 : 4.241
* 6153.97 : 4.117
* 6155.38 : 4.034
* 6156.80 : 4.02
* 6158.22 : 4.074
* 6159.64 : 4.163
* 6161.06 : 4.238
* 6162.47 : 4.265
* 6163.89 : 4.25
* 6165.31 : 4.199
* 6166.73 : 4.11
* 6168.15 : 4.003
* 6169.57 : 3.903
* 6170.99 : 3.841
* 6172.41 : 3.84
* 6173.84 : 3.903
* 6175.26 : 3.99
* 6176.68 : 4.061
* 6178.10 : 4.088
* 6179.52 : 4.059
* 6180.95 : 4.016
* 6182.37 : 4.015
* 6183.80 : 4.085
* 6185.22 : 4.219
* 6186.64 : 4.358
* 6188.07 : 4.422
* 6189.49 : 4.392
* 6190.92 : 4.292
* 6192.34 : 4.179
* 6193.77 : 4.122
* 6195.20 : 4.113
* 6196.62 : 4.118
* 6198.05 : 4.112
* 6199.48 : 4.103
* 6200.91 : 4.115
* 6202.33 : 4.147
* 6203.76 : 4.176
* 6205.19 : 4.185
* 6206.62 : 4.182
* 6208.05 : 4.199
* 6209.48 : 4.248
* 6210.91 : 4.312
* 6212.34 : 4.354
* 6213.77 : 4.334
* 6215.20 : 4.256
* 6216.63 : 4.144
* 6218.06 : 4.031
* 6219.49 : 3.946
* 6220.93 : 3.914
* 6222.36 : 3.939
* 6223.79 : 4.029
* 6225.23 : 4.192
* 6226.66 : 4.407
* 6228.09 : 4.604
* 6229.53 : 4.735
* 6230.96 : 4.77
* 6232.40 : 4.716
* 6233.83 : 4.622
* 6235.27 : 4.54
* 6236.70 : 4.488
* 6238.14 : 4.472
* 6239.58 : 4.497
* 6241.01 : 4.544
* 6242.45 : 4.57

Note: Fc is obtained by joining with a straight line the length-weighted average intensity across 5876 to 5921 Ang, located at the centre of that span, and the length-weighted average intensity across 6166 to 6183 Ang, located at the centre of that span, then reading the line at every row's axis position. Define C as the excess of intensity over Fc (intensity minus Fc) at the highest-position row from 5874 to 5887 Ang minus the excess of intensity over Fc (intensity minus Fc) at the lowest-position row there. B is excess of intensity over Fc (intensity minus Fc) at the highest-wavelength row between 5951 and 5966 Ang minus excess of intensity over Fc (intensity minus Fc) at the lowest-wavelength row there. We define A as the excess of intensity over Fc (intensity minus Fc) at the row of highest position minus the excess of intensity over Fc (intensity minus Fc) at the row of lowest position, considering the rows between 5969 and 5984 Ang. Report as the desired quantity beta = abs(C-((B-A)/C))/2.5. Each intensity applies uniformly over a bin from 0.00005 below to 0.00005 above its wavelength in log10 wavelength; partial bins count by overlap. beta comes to 2.4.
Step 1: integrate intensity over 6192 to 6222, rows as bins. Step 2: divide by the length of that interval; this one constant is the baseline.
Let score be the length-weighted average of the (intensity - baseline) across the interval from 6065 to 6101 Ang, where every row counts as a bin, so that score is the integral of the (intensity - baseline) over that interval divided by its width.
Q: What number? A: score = 0.14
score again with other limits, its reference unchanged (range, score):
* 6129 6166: 0.21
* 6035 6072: 0.16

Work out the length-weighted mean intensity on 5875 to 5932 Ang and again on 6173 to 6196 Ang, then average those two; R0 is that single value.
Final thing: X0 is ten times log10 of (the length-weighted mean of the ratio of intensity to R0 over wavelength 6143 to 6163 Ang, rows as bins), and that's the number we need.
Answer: 0.2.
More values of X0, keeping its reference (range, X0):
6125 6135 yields 0.2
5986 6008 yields 0.0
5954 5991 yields -0.1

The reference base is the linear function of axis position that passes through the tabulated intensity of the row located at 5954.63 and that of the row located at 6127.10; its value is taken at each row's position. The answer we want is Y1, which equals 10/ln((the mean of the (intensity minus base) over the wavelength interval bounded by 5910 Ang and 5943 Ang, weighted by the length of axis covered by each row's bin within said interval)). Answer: -8.1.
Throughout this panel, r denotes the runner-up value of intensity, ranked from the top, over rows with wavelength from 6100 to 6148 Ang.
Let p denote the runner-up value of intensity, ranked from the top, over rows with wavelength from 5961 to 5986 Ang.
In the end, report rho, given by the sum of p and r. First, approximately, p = 4.236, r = 4.754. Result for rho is 8.99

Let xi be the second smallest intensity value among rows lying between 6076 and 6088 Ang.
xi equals 4.096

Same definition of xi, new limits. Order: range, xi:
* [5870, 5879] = 4.316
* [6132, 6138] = 4.307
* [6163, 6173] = 3.841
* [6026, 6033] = 4.045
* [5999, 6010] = 4.239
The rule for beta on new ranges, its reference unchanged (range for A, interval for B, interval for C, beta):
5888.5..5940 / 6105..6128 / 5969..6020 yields 0.1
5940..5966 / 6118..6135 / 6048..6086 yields 0.3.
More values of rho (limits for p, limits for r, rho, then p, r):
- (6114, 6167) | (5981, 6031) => 9.21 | 4.754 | 4.455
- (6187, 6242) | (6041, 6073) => 9.29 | 4.735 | 4.554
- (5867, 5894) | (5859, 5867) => 8.93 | 4.45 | 4.479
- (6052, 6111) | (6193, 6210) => 8.89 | 4.691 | 4.199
